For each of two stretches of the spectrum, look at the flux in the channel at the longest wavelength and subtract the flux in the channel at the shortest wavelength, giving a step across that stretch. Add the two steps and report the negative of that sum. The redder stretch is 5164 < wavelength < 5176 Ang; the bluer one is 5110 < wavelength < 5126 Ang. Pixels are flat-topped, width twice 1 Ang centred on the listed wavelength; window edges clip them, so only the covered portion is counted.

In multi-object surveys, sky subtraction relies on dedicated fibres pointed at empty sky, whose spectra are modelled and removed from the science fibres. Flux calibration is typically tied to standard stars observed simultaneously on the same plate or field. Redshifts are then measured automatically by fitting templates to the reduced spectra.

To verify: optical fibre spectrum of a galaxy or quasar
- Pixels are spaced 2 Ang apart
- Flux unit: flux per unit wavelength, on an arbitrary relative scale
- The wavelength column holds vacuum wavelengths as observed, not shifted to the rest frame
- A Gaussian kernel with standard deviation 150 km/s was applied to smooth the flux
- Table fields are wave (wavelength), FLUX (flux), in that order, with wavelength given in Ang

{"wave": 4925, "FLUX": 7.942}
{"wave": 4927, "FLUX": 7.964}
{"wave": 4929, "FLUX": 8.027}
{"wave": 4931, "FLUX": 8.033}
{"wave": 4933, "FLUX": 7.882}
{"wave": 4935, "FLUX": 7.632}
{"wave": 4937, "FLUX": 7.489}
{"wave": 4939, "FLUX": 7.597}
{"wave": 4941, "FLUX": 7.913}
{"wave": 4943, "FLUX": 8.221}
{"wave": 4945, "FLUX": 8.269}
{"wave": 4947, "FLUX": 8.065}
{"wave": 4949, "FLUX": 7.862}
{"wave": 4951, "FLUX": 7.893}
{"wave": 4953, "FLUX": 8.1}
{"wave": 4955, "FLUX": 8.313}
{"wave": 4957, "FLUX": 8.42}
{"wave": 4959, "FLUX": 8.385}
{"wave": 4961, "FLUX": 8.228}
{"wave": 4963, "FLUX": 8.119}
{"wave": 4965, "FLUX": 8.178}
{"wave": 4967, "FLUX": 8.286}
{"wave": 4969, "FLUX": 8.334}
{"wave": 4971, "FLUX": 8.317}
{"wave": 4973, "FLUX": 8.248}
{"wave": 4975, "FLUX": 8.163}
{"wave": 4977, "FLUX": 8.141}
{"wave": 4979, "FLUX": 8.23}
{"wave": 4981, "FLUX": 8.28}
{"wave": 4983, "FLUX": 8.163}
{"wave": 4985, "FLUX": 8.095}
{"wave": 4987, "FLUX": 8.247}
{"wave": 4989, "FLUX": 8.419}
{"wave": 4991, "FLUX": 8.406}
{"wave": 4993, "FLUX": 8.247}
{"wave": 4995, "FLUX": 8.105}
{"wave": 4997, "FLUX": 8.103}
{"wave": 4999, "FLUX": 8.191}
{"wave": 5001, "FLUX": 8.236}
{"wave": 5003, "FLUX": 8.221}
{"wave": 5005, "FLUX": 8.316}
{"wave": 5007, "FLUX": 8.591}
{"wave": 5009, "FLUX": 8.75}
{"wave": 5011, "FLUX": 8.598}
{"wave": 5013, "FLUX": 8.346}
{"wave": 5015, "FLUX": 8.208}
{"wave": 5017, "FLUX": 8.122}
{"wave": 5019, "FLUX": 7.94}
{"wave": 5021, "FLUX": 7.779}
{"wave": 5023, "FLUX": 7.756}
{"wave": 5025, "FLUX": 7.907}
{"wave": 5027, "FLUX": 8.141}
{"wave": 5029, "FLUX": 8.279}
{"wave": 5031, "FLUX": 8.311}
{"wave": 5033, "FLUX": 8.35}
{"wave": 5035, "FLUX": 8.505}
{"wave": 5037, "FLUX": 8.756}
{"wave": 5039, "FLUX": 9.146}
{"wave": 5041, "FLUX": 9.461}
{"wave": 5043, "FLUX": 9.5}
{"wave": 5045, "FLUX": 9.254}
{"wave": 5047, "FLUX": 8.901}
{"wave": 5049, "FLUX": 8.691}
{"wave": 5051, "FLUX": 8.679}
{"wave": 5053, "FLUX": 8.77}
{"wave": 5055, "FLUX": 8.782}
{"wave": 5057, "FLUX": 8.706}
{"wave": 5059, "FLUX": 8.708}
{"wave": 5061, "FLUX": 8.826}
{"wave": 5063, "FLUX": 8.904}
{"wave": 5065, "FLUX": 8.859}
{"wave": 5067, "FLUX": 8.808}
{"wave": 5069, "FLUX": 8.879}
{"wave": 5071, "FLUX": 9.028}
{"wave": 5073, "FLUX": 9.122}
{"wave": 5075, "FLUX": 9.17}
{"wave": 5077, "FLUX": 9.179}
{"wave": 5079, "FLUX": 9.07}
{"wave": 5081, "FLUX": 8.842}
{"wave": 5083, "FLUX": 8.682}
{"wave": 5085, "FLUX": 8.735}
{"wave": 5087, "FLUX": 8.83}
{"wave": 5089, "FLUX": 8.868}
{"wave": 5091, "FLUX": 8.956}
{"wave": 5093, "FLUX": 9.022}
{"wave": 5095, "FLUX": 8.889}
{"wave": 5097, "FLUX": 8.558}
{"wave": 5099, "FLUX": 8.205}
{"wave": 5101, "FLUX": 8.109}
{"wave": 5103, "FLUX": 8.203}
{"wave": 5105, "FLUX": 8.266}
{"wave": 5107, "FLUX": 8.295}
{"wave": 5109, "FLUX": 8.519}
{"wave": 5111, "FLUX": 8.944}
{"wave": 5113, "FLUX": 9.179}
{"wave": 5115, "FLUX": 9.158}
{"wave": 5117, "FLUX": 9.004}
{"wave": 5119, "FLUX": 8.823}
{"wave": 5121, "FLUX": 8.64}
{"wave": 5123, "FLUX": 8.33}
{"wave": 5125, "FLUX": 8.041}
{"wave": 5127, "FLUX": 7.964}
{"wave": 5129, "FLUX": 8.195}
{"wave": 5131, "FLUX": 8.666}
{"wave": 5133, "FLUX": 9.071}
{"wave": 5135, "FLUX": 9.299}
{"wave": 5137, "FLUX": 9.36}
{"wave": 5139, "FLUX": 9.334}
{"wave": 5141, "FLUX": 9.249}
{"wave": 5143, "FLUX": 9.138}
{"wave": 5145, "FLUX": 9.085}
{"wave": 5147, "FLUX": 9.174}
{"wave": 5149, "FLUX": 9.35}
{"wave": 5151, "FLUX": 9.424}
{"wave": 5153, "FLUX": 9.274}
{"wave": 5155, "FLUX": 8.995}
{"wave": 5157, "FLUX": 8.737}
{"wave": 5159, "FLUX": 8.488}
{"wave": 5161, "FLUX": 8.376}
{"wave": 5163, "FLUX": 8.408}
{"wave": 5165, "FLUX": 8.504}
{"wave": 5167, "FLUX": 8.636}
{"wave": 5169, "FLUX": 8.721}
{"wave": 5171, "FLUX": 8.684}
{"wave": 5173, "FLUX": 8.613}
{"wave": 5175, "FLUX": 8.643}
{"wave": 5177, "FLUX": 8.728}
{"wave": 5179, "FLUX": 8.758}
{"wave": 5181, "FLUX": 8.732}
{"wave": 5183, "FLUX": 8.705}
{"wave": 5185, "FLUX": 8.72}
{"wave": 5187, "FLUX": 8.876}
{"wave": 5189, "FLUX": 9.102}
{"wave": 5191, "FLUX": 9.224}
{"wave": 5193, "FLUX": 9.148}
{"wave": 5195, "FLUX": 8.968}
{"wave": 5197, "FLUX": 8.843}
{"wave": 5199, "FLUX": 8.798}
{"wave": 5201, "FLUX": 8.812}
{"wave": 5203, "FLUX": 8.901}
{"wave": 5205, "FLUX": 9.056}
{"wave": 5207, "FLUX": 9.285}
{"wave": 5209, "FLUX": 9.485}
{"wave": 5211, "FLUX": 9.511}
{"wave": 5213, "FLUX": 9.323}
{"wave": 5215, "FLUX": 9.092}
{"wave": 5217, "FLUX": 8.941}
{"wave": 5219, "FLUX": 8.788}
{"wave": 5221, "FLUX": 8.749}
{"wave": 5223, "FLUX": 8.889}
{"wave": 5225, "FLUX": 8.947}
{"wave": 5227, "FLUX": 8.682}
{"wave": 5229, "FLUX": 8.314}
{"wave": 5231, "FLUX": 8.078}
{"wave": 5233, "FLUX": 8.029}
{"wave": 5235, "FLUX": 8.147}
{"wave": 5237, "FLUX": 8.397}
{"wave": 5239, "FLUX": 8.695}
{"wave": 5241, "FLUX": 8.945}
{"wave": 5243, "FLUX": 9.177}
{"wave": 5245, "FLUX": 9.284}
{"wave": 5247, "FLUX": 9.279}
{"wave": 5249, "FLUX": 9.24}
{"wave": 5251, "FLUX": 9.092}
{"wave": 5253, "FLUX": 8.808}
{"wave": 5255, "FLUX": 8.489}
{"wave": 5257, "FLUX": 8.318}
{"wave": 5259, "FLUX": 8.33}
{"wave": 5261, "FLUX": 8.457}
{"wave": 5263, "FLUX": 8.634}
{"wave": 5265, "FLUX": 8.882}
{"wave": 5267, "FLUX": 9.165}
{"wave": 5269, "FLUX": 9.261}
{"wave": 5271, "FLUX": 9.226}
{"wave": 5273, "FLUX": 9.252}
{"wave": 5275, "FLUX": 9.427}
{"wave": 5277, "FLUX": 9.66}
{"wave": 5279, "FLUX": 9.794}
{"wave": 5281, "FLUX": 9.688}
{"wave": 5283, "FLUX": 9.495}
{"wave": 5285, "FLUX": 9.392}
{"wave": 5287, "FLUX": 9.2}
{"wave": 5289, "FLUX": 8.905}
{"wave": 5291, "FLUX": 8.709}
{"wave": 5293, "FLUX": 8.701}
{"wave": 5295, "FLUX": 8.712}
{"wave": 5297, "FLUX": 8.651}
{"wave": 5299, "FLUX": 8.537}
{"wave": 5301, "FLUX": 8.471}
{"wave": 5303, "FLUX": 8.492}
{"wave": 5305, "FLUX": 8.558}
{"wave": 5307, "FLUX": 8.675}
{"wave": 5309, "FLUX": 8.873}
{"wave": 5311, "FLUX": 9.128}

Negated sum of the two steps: 0.8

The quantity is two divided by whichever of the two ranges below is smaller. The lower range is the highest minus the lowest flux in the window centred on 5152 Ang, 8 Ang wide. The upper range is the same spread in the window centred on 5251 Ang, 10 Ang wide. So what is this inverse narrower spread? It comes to 4.7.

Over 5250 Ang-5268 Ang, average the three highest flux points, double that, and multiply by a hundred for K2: 1809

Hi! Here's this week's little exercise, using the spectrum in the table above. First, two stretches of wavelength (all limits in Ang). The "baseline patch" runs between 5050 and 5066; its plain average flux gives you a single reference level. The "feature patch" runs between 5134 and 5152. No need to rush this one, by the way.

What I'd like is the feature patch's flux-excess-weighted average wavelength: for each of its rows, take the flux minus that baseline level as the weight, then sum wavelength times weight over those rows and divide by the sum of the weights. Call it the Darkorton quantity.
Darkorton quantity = 5143.0 Ang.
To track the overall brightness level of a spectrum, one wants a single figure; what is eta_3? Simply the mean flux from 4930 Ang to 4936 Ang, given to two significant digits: 7.8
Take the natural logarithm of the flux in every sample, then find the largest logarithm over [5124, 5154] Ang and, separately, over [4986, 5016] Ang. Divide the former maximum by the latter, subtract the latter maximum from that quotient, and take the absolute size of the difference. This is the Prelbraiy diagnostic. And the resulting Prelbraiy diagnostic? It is 1.13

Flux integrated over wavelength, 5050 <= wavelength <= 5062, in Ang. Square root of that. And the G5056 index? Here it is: 10.24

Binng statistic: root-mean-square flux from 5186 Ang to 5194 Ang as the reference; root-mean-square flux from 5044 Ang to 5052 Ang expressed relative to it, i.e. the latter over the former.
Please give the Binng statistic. 0.98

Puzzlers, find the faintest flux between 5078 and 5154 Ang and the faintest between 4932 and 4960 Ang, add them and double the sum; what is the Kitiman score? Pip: 31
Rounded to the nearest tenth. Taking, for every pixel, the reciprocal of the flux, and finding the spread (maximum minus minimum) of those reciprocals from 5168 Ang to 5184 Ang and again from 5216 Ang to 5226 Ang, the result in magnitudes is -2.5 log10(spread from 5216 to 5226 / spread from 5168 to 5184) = -0.3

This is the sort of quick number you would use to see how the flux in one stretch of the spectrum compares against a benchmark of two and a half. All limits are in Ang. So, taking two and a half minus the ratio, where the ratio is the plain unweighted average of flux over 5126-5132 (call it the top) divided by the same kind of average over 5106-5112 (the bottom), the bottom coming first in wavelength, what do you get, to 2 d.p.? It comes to 1.54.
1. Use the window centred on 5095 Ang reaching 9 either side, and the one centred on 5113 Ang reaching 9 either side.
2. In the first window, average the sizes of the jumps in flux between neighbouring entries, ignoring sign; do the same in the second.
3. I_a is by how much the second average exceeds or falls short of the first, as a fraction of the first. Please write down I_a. 0.2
